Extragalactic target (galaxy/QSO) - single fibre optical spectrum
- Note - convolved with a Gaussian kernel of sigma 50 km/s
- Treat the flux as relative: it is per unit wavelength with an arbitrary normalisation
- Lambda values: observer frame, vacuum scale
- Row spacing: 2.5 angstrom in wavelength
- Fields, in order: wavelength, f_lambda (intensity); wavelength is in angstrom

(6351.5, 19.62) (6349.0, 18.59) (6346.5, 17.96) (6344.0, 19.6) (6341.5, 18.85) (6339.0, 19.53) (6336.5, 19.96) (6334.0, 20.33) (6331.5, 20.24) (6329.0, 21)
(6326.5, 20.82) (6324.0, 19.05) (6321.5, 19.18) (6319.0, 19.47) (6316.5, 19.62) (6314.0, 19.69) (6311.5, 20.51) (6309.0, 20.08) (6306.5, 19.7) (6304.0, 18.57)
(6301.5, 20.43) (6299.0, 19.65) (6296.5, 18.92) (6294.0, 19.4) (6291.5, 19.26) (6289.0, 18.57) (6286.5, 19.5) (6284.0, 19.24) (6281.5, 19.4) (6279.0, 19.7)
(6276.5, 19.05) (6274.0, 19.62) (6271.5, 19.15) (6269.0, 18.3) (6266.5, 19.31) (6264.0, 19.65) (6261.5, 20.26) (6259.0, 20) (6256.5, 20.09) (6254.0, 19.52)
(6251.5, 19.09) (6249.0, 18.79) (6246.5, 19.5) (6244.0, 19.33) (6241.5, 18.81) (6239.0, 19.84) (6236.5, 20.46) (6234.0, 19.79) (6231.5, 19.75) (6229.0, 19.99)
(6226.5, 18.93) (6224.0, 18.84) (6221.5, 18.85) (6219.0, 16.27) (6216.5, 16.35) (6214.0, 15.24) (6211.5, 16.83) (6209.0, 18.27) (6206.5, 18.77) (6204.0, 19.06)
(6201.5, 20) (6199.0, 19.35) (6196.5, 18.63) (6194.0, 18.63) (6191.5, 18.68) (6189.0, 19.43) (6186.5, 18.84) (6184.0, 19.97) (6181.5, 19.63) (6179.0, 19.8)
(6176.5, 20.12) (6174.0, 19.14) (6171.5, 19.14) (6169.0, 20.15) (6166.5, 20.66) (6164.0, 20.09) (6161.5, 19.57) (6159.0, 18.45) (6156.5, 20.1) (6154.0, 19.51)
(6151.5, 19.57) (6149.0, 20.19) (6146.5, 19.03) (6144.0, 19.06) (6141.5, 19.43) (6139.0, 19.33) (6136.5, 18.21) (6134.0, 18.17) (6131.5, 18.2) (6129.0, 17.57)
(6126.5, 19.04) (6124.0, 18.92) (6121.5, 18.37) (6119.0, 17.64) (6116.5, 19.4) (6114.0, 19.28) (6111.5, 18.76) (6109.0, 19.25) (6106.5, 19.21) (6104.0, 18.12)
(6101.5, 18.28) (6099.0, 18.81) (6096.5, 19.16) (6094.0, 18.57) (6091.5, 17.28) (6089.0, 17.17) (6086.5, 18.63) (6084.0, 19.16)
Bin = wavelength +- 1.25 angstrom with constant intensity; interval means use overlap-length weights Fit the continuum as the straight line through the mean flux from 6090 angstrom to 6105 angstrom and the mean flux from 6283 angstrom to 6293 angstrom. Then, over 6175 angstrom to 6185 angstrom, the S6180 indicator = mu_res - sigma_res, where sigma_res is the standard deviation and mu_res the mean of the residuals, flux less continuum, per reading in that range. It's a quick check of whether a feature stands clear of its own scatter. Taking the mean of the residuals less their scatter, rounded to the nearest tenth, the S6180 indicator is 1.0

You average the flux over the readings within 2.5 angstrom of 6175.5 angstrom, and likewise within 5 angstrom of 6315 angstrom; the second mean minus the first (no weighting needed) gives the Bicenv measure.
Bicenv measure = 0.2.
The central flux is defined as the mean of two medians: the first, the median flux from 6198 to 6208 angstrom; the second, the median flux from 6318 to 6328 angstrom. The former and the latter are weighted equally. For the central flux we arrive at 19.3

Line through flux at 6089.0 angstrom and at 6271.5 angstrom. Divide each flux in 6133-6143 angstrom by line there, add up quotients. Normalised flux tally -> 4.2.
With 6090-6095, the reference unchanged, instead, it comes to 2.1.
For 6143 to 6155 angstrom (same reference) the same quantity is 5.5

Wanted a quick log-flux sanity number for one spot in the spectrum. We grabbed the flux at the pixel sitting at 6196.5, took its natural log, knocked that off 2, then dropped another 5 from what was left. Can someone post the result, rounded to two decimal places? -5.92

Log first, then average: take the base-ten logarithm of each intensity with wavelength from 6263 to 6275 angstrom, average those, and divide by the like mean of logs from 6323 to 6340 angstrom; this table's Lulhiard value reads 0.984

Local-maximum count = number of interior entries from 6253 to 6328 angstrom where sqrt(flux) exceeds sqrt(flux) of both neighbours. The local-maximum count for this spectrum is 8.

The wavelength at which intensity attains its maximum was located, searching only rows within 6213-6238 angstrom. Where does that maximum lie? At 6236.5 angstrom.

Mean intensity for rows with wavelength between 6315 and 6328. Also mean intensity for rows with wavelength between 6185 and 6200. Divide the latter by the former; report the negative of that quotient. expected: -0.96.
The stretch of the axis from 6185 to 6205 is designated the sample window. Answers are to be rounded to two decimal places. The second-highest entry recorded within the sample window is 19.43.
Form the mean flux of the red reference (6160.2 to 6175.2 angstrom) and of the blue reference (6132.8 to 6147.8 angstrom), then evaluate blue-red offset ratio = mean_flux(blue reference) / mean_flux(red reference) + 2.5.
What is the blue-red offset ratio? 3.45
